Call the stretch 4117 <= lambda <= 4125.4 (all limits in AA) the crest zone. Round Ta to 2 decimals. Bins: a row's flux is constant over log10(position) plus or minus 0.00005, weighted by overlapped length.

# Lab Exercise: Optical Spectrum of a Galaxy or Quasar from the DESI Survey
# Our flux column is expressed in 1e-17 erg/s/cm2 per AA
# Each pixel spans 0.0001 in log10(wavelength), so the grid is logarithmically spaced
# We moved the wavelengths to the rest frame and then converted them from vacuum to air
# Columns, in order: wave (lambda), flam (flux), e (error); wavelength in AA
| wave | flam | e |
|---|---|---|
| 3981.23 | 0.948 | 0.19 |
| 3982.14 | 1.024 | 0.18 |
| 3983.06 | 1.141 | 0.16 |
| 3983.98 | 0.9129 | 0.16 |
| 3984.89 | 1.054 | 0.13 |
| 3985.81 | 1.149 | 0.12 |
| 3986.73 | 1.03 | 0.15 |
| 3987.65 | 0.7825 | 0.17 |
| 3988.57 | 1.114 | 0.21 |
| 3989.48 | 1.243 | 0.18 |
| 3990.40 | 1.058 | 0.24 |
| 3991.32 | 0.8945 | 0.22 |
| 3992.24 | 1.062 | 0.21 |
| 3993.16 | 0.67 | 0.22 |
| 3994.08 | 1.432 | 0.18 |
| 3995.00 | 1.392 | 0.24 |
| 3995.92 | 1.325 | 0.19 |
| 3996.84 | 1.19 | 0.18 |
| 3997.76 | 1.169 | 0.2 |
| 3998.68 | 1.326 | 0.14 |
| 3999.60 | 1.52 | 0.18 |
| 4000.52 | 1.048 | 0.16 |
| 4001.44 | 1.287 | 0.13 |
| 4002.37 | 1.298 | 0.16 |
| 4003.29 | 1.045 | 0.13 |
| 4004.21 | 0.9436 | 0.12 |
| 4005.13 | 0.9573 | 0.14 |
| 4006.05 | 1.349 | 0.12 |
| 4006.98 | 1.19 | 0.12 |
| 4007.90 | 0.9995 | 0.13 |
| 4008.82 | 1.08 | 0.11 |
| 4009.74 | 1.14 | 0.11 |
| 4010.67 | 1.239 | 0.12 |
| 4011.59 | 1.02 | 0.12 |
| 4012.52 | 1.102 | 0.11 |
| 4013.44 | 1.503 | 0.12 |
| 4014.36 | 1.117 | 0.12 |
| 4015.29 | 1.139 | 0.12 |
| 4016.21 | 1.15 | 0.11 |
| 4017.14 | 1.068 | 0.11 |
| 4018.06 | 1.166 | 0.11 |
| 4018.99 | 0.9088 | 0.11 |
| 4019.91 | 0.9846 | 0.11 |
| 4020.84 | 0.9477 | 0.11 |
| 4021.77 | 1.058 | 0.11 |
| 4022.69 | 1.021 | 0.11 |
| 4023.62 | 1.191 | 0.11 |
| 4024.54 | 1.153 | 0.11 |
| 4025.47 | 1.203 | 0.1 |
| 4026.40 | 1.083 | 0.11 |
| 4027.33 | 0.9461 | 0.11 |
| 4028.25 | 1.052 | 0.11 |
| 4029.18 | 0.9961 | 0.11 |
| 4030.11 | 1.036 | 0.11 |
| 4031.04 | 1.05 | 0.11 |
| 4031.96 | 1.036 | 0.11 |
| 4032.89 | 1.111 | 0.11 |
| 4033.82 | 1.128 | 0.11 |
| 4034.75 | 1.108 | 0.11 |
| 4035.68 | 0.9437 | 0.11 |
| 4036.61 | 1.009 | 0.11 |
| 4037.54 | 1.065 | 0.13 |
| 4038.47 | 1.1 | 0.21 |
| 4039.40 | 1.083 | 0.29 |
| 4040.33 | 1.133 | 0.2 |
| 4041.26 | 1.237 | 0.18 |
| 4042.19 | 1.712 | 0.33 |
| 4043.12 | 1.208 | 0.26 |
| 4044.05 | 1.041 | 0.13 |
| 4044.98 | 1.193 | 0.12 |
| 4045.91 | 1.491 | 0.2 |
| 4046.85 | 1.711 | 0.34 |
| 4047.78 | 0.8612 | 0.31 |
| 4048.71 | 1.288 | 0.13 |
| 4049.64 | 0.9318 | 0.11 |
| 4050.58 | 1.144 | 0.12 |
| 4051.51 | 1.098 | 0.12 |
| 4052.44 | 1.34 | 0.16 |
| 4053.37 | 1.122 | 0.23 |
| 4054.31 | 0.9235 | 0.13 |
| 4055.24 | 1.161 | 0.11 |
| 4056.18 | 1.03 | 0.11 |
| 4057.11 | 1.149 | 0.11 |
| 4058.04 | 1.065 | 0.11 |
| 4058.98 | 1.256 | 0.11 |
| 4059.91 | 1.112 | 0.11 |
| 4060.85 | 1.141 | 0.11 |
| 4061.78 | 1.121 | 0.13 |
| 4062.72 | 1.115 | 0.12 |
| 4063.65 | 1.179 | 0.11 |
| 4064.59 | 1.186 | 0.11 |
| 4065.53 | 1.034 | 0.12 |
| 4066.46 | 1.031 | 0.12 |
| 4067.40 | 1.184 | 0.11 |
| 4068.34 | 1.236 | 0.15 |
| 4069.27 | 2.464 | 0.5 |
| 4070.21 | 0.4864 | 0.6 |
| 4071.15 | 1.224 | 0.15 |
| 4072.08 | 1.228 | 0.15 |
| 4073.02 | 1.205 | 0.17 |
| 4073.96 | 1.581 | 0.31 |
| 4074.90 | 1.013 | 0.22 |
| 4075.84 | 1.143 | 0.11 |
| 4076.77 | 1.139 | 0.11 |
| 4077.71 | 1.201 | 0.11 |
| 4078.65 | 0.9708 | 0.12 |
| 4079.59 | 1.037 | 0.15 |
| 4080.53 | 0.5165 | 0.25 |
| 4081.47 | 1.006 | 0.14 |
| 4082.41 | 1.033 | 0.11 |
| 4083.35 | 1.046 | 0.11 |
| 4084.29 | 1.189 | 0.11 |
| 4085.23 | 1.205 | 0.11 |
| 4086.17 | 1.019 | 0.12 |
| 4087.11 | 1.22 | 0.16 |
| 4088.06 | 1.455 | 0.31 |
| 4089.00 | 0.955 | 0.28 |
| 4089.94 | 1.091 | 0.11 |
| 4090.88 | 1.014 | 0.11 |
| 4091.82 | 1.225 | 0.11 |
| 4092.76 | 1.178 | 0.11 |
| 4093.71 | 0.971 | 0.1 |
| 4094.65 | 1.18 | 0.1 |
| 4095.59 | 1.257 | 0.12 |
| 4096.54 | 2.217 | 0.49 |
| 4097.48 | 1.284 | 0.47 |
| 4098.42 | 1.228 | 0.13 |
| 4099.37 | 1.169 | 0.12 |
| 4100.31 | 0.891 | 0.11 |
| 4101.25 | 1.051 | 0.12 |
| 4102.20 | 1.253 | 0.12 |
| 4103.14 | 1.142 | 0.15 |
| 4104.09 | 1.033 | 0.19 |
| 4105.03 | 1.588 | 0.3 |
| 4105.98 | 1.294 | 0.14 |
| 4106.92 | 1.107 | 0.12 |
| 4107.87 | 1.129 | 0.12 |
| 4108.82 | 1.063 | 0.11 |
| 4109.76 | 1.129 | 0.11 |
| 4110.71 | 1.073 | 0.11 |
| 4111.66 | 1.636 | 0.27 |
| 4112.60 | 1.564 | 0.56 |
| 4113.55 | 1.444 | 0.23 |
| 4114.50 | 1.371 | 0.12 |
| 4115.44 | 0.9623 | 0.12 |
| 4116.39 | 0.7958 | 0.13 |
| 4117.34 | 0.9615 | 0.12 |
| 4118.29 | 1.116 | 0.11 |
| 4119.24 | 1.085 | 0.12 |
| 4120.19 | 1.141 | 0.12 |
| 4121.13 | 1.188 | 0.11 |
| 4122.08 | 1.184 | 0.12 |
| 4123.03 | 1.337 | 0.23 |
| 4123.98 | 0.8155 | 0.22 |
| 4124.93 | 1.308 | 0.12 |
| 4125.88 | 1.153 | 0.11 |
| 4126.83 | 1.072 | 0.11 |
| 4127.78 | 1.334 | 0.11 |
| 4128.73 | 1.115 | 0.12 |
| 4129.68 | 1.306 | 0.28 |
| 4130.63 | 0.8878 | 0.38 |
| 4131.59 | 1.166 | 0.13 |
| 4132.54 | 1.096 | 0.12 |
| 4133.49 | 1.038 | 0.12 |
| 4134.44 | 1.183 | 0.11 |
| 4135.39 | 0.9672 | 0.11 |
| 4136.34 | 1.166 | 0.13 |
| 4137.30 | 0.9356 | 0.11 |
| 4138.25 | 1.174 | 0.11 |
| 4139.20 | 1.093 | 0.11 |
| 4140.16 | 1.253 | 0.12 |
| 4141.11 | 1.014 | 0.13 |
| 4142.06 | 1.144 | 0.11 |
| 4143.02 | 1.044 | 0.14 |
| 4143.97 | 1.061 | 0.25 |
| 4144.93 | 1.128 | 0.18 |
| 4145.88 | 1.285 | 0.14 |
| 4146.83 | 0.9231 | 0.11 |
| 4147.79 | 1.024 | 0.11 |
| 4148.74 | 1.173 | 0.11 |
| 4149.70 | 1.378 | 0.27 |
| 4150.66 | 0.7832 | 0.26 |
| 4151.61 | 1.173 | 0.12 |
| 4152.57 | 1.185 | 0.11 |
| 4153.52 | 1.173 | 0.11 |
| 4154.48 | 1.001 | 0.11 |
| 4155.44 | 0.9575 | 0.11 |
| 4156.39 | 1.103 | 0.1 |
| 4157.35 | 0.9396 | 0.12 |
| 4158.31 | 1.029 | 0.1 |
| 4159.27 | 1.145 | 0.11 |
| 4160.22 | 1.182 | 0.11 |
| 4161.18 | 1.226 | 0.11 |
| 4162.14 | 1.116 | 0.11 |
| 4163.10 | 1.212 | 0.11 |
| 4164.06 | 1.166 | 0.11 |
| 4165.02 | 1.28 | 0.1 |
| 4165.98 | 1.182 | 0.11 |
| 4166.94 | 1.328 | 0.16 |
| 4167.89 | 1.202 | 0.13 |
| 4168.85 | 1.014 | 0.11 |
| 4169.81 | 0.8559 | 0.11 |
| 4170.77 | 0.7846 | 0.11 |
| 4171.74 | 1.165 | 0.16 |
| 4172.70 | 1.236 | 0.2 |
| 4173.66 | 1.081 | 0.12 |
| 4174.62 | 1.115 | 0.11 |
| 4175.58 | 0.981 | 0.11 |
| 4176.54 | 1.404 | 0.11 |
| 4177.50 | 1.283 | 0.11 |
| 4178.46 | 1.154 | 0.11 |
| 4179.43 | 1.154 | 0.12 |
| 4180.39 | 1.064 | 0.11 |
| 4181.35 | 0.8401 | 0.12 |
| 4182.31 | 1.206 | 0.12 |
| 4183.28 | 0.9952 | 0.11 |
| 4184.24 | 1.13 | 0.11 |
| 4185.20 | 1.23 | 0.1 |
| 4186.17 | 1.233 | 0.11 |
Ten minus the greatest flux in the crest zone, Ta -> 8.66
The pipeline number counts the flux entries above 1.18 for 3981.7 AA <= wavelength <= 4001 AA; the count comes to 7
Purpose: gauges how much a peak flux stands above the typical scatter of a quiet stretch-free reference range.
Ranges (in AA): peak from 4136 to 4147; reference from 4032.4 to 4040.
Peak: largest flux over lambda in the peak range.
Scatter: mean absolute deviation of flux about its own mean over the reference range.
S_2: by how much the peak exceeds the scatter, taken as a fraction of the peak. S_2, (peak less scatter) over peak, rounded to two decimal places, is 0.96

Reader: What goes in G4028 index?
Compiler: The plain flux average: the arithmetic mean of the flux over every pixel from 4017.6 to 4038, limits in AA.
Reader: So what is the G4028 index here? 1.05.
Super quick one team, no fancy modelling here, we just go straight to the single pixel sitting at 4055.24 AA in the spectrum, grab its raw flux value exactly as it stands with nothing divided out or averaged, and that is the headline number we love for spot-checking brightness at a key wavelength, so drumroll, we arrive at 1.161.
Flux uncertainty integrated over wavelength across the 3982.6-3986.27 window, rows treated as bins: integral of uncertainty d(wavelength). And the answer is 0.52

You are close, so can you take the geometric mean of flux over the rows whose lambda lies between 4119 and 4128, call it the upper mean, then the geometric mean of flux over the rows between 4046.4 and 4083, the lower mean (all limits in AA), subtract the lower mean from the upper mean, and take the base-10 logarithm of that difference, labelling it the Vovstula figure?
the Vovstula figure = -1.4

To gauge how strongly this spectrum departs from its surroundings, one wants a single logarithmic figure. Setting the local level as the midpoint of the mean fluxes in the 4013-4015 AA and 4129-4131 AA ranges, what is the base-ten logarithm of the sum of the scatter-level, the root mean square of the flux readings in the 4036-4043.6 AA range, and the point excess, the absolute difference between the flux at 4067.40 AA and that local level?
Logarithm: 0.09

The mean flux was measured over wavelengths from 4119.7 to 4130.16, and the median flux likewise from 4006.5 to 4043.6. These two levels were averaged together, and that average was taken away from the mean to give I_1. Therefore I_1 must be 0.04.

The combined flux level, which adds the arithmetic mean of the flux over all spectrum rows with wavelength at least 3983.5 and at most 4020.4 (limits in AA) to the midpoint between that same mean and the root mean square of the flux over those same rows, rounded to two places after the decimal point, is 2.26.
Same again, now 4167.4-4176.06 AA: 2.10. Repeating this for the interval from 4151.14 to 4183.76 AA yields 2.24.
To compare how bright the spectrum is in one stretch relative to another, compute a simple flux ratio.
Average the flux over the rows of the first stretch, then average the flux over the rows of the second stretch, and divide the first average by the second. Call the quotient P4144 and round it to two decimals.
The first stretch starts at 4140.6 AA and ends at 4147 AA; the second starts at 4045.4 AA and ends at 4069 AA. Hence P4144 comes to 0.94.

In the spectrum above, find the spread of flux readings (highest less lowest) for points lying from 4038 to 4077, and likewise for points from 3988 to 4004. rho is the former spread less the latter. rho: 1.1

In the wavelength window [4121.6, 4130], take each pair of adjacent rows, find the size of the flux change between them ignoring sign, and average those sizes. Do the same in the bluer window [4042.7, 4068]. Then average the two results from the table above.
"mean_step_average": 0.22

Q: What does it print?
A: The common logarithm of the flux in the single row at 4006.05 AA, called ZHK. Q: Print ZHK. 0.13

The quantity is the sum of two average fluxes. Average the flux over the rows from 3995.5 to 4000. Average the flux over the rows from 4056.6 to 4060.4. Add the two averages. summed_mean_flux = 2.45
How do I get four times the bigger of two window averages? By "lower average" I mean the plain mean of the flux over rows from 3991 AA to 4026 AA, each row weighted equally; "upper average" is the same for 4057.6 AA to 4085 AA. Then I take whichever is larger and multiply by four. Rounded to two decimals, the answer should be 4.57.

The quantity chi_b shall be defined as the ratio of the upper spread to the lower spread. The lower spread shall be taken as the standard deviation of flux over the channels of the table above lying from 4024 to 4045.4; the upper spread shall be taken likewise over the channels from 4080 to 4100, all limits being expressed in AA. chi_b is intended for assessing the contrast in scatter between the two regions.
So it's 2.0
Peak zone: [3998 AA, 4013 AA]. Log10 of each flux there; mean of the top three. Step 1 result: 0.145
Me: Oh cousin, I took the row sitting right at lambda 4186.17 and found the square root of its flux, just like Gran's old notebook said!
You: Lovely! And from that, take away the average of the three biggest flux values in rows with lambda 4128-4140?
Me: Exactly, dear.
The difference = -0.11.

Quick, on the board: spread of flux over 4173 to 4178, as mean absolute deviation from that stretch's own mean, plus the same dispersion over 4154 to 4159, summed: 0.185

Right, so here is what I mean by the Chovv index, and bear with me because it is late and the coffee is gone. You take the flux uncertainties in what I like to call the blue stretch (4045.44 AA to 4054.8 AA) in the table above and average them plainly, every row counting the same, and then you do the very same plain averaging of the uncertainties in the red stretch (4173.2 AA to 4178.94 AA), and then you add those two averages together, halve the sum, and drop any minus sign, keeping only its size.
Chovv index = 0.148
